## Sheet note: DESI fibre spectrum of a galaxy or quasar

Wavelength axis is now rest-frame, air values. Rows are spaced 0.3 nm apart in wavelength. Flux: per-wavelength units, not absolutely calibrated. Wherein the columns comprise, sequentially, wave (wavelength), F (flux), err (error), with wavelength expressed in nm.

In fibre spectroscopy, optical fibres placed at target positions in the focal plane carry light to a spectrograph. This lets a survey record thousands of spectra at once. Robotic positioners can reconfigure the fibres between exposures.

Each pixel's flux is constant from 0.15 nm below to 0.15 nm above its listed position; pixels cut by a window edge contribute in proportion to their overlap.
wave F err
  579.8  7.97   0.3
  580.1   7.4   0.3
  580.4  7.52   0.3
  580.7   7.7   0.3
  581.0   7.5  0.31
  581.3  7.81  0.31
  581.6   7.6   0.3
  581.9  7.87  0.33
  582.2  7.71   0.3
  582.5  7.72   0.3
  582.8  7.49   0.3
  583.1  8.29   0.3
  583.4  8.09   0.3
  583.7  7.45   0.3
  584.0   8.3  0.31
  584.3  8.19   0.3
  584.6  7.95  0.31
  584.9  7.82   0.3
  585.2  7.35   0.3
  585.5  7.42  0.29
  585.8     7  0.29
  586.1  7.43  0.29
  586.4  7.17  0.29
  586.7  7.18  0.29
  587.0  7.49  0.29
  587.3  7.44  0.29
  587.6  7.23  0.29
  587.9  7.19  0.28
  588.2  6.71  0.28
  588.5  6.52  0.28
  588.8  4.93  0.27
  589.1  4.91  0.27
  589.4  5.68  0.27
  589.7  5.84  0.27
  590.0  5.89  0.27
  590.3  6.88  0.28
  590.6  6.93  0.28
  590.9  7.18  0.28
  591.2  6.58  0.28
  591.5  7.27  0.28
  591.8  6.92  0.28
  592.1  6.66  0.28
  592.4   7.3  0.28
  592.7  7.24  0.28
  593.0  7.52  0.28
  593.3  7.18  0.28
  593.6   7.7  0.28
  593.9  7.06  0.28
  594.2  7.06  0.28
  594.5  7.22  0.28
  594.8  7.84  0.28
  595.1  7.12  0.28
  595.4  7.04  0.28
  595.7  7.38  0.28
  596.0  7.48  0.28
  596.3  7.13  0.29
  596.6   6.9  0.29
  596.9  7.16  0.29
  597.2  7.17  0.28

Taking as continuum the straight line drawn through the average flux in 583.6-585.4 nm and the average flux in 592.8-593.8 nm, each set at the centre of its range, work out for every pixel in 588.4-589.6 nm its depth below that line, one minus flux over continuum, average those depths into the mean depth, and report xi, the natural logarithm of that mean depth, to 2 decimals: -1.27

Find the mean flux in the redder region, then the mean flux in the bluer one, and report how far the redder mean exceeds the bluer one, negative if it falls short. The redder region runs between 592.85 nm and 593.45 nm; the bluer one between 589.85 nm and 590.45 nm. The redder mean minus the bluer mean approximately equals 1.0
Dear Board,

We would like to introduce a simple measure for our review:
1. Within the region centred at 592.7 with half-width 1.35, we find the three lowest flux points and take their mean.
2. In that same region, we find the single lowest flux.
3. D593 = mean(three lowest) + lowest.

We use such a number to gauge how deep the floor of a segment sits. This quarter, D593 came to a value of 13.5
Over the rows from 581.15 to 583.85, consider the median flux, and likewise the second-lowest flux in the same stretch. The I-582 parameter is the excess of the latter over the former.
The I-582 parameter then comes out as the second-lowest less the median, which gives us -0.2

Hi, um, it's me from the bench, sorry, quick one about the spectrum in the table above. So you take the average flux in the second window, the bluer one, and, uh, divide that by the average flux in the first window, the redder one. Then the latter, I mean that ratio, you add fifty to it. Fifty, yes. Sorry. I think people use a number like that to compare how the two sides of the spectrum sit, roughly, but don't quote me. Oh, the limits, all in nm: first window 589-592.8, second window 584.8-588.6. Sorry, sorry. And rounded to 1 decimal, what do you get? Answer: 51.1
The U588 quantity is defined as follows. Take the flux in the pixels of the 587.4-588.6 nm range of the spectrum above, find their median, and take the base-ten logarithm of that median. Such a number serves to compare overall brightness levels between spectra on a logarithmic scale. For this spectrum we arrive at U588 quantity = 0.842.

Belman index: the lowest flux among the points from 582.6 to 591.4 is 4.91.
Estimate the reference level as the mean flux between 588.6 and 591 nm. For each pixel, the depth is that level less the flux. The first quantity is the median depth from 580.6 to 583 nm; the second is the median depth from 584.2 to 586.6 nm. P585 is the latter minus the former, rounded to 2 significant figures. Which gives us 0.28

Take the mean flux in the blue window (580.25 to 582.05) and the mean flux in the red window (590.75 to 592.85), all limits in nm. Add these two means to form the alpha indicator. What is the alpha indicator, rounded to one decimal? 14.7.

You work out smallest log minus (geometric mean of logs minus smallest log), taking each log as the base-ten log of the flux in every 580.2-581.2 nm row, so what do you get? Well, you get 0.87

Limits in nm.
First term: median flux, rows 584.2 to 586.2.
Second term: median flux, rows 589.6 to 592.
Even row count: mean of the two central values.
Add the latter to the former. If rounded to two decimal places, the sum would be 14.33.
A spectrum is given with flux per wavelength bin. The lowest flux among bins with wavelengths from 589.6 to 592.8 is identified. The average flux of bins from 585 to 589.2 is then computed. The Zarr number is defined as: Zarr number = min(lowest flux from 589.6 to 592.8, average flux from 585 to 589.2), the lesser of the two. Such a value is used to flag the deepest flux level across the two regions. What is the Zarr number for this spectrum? 5.8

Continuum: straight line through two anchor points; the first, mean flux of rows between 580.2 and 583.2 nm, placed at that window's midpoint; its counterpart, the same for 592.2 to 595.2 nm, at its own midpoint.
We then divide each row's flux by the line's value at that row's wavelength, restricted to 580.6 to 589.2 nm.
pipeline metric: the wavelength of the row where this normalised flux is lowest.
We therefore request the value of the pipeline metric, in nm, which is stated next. 589.1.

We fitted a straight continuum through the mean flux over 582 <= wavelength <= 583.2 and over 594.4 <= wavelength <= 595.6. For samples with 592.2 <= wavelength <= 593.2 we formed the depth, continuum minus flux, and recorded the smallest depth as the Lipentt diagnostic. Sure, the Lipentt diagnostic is -0.1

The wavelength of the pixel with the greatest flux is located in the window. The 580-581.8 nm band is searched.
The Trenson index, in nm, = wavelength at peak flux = 581.3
